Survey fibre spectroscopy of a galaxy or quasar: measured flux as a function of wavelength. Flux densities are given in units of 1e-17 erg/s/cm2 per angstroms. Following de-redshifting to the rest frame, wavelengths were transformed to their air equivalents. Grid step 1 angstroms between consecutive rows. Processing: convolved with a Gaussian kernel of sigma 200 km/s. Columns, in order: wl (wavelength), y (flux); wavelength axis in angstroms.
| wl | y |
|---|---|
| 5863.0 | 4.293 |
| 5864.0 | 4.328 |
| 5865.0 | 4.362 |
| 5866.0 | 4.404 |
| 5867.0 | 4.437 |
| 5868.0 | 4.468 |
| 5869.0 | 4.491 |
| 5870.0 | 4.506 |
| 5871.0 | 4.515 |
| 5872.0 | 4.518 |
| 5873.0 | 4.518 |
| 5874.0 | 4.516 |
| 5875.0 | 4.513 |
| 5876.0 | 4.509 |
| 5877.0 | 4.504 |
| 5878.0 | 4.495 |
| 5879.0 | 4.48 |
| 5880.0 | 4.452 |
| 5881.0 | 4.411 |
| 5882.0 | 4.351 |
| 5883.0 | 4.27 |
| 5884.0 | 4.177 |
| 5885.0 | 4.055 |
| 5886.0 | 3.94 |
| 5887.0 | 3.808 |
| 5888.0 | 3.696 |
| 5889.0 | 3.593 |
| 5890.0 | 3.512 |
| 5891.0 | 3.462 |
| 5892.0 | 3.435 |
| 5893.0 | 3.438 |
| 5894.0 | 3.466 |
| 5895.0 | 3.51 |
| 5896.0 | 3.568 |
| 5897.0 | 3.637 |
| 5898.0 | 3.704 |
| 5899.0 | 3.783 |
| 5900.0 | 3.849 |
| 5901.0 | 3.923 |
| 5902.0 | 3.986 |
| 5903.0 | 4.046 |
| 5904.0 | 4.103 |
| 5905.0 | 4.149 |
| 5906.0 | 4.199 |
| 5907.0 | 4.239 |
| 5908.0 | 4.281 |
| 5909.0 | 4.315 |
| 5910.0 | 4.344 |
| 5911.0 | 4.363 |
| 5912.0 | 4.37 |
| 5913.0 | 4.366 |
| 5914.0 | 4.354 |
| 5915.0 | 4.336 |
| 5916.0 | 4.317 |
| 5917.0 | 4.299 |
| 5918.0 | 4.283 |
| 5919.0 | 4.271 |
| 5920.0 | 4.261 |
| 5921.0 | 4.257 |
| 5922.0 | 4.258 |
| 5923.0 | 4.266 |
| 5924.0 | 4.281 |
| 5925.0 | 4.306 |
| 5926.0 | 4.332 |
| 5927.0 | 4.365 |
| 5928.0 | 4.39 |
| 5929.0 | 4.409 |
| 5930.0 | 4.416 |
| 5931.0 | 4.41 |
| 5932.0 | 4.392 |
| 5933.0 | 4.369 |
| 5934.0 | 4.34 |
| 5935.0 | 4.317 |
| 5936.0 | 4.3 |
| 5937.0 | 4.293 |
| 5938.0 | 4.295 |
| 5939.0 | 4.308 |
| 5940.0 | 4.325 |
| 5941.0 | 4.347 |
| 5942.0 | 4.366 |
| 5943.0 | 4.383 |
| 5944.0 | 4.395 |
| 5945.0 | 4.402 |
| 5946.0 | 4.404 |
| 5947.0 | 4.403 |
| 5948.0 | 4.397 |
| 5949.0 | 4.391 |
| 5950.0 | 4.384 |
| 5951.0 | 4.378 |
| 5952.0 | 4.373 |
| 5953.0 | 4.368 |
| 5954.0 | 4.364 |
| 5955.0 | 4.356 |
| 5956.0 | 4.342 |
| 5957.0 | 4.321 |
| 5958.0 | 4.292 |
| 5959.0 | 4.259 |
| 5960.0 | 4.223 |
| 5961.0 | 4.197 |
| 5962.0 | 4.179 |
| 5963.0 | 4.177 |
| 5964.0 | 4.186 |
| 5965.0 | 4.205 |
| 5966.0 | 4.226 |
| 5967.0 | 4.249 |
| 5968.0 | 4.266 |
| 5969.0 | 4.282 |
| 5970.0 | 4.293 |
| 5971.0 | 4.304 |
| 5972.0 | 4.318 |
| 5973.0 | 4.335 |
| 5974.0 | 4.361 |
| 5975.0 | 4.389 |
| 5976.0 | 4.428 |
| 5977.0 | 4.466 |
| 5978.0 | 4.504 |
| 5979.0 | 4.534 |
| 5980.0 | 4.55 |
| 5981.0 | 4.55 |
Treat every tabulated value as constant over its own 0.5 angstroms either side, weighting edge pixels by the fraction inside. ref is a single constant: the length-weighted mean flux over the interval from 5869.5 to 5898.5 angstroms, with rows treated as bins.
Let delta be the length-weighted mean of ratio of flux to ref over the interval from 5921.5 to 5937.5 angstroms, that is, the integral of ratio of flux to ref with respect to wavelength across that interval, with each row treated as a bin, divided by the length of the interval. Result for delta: 1.07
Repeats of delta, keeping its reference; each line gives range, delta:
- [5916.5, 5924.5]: 1.05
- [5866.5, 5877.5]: 1.11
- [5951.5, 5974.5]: 1.06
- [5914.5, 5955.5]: 1.07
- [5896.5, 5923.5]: 1.03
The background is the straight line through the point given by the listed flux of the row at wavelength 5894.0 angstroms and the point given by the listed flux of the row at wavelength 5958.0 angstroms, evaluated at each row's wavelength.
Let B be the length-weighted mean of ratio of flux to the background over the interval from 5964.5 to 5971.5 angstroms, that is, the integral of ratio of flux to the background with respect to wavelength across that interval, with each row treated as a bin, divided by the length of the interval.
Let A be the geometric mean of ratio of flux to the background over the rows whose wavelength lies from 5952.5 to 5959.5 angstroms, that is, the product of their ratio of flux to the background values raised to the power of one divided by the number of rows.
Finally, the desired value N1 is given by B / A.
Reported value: 0.9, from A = 1.01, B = 0.96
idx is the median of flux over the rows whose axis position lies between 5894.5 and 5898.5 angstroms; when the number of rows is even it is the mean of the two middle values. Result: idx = 3.60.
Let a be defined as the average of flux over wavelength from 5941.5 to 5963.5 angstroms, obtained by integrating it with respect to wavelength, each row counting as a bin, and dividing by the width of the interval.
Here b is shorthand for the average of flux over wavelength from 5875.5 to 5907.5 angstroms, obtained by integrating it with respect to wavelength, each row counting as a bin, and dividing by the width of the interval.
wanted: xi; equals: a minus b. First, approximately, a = 4.33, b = 4.0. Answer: 0.37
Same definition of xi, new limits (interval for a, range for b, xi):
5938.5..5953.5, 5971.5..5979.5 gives -0.04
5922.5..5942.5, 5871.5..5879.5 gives -0.17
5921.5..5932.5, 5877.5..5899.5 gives 0.47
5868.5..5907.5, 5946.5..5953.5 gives -0.33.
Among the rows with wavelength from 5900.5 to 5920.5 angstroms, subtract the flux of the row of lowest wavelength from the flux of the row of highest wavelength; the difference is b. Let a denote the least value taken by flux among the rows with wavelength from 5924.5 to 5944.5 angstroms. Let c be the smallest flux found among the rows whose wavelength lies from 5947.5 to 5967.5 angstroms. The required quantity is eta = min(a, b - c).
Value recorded -3.8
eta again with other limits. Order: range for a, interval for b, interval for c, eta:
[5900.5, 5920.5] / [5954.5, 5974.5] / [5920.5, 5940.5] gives -4.3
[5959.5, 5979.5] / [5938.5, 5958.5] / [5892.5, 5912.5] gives -3.5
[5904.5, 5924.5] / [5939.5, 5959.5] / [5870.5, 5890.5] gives -3.6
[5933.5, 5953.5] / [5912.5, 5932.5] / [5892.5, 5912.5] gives -3.4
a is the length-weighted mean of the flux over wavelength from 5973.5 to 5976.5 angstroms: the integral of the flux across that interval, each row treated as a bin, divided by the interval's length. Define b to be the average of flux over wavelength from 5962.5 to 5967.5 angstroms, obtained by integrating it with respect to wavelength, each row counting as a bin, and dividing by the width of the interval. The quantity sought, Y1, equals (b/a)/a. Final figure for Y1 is 0.218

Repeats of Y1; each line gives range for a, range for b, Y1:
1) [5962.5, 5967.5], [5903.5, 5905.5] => 0.233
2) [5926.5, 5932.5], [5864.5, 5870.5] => 0.230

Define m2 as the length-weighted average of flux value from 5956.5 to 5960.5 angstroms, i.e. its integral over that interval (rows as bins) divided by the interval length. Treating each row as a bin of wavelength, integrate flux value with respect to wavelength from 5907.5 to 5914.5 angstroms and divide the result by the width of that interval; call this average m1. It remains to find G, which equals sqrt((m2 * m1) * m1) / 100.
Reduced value 0.0898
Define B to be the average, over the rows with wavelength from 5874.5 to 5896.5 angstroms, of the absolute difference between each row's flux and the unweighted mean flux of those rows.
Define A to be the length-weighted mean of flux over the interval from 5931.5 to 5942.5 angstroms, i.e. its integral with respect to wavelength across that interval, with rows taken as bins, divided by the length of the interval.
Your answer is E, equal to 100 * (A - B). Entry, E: 393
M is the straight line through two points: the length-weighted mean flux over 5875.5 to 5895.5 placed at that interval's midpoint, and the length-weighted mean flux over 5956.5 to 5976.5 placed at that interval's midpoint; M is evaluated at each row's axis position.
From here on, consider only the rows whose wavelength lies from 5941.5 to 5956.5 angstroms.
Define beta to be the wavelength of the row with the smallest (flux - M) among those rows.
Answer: 5956.0 angstroms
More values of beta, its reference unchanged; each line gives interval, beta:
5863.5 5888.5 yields 5888.0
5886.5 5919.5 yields 5893.0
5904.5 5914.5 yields 5905.0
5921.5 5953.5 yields 5938.0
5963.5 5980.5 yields 5964.0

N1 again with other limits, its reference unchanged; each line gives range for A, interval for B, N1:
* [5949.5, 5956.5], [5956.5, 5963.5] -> 0.9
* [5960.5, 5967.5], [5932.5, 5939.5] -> 1.1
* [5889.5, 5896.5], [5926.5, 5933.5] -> 1.1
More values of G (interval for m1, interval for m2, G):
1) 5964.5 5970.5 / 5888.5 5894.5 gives 0.0794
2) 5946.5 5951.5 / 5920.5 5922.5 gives 0.0906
